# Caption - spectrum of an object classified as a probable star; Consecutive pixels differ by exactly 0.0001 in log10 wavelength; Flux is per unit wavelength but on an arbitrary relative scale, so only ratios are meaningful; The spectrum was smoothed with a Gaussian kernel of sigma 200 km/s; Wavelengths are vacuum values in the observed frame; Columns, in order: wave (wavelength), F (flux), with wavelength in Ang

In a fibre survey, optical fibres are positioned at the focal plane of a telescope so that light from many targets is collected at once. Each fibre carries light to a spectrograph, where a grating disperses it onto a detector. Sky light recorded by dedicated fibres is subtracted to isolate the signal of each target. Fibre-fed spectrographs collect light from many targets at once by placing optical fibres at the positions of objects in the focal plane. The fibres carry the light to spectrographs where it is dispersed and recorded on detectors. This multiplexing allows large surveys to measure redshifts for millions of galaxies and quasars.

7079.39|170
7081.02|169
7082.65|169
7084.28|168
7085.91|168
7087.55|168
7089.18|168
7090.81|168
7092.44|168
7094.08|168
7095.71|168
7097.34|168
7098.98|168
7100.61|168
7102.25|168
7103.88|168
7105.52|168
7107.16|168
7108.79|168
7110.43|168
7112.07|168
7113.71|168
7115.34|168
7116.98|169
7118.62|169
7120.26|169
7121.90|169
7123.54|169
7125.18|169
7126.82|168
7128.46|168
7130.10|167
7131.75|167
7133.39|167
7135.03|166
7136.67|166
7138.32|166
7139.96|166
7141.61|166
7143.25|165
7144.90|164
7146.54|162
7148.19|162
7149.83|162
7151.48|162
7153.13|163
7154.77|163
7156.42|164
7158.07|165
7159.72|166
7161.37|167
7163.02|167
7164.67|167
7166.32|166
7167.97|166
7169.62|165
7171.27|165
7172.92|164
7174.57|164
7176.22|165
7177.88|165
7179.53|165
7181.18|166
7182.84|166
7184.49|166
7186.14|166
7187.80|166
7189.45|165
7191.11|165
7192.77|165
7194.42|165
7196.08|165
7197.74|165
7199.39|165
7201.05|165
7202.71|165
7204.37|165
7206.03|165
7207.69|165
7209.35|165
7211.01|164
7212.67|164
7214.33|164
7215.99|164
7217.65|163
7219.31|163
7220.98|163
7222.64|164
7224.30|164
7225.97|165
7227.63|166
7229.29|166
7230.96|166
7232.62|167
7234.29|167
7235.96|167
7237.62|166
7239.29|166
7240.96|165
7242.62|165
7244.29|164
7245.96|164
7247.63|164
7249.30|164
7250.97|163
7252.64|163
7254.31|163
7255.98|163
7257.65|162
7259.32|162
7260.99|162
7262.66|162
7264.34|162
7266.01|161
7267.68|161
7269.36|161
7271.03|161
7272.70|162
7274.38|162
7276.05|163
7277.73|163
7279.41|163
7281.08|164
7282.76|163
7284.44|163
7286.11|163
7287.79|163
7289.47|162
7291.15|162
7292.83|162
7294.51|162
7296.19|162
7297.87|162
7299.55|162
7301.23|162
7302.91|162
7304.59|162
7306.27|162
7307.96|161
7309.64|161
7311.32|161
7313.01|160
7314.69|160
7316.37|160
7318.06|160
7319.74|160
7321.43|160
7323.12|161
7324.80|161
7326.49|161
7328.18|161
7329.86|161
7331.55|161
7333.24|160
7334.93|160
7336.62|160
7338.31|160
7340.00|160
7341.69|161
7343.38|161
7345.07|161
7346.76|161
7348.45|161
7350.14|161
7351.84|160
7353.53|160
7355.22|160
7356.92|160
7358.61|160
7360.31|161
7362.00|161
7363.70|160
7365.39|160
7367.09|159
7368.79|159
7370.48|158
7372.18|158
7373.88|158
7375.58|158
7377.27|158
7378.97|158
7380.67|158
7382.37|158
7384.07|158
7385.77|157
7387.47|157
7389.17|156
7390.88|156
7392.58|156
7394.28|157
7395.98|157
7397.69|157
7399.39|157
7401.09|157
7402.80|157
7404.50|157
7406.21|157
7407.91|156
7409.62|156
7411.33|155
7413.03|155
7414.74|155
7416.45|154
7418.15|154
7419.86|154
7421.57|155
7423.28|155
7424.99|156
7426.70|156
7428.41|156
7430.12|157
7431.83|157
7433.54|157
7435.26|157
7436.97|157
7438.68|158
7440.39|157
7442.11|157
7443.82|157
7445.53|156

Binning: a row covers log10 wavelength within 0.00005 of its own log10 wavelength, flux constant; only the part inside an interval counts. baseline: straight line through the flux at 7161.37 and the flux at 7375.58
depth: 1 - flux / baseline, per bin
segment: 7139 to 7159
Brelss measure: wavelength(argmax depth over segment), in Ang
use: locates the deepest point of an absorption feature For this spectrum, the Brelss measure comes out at 7146.54 Ang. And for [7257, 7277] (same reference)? 7266.01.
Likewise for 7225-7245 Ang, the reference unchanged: 7244.29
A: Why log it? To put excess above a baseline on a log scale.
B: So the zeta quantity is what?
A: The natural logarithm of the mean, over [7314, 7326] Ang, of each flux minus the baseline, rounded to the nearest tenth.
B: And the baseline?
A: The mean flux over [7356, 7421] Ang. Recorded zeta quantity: 1.1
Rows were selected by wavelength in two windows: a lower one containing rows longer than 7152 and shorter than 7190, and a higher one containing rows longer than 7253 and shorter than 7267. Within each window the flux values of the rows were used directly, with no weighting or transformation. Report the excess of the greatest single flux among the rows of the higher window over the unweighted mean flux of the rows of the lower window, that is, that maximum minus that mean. -2.3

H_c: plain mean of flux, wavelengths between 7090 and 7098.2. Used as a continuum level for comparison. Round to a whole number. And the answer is 168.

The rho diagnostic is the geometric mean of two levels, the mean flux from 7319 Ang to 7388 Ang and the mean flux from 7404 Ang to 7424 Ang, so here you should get 157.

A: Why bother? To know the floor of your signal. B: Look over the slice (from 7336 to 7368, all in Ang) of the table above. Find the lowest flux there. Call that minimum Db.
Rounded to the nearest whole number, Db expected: 159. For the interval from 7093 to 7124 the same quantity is 168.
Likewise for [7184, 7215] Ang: 164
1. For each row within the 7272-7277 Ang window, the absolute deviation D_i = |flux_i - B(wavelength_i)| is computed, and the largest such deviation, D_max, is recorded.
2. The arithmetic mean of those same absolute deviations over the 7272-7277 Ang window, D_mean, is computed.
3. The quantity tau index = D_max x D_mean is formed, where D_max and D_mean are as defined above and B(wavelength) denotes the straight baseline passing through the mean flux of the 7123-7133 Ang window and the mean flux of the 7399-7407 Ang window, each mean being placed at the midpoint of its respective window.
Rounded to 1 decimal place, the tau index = 0.4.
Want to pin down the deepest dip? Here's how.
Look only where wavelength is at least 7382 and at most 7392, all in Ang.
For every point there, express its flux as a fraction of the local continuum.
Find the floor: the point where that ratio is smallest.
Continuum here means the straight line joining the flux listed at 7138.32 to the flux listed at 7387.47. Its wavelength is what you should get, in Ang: 7389.17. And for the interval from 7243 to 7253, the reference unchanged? 7250.97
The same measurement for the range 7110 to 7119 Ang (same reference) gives 7110.43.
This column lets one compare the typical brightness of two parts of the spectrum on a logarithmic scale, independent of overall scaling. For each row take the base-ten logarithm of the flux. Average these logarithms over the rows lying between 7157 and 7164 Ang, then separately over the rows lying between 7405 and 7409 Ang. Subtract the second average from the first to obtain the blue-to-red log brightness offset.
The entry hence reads 0.026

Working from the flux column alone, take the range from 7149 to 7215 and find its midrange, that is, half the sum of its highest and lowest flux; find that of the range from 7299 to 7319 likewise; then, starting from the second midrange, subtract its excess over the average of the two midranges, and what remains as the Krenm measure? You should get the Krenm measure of 163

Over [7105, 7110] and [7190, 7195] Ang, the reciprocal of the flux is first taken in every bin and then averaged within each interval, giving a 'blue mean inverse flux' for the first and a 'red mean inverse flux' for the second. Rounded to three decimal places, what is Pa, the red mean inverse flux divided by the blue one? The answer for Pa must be 1.018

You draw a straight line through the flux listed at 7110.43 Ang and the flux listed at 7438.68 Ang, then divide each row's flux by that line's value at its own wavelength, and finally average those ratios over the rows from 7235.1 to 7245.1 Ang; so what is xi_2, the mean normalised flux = 1.01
